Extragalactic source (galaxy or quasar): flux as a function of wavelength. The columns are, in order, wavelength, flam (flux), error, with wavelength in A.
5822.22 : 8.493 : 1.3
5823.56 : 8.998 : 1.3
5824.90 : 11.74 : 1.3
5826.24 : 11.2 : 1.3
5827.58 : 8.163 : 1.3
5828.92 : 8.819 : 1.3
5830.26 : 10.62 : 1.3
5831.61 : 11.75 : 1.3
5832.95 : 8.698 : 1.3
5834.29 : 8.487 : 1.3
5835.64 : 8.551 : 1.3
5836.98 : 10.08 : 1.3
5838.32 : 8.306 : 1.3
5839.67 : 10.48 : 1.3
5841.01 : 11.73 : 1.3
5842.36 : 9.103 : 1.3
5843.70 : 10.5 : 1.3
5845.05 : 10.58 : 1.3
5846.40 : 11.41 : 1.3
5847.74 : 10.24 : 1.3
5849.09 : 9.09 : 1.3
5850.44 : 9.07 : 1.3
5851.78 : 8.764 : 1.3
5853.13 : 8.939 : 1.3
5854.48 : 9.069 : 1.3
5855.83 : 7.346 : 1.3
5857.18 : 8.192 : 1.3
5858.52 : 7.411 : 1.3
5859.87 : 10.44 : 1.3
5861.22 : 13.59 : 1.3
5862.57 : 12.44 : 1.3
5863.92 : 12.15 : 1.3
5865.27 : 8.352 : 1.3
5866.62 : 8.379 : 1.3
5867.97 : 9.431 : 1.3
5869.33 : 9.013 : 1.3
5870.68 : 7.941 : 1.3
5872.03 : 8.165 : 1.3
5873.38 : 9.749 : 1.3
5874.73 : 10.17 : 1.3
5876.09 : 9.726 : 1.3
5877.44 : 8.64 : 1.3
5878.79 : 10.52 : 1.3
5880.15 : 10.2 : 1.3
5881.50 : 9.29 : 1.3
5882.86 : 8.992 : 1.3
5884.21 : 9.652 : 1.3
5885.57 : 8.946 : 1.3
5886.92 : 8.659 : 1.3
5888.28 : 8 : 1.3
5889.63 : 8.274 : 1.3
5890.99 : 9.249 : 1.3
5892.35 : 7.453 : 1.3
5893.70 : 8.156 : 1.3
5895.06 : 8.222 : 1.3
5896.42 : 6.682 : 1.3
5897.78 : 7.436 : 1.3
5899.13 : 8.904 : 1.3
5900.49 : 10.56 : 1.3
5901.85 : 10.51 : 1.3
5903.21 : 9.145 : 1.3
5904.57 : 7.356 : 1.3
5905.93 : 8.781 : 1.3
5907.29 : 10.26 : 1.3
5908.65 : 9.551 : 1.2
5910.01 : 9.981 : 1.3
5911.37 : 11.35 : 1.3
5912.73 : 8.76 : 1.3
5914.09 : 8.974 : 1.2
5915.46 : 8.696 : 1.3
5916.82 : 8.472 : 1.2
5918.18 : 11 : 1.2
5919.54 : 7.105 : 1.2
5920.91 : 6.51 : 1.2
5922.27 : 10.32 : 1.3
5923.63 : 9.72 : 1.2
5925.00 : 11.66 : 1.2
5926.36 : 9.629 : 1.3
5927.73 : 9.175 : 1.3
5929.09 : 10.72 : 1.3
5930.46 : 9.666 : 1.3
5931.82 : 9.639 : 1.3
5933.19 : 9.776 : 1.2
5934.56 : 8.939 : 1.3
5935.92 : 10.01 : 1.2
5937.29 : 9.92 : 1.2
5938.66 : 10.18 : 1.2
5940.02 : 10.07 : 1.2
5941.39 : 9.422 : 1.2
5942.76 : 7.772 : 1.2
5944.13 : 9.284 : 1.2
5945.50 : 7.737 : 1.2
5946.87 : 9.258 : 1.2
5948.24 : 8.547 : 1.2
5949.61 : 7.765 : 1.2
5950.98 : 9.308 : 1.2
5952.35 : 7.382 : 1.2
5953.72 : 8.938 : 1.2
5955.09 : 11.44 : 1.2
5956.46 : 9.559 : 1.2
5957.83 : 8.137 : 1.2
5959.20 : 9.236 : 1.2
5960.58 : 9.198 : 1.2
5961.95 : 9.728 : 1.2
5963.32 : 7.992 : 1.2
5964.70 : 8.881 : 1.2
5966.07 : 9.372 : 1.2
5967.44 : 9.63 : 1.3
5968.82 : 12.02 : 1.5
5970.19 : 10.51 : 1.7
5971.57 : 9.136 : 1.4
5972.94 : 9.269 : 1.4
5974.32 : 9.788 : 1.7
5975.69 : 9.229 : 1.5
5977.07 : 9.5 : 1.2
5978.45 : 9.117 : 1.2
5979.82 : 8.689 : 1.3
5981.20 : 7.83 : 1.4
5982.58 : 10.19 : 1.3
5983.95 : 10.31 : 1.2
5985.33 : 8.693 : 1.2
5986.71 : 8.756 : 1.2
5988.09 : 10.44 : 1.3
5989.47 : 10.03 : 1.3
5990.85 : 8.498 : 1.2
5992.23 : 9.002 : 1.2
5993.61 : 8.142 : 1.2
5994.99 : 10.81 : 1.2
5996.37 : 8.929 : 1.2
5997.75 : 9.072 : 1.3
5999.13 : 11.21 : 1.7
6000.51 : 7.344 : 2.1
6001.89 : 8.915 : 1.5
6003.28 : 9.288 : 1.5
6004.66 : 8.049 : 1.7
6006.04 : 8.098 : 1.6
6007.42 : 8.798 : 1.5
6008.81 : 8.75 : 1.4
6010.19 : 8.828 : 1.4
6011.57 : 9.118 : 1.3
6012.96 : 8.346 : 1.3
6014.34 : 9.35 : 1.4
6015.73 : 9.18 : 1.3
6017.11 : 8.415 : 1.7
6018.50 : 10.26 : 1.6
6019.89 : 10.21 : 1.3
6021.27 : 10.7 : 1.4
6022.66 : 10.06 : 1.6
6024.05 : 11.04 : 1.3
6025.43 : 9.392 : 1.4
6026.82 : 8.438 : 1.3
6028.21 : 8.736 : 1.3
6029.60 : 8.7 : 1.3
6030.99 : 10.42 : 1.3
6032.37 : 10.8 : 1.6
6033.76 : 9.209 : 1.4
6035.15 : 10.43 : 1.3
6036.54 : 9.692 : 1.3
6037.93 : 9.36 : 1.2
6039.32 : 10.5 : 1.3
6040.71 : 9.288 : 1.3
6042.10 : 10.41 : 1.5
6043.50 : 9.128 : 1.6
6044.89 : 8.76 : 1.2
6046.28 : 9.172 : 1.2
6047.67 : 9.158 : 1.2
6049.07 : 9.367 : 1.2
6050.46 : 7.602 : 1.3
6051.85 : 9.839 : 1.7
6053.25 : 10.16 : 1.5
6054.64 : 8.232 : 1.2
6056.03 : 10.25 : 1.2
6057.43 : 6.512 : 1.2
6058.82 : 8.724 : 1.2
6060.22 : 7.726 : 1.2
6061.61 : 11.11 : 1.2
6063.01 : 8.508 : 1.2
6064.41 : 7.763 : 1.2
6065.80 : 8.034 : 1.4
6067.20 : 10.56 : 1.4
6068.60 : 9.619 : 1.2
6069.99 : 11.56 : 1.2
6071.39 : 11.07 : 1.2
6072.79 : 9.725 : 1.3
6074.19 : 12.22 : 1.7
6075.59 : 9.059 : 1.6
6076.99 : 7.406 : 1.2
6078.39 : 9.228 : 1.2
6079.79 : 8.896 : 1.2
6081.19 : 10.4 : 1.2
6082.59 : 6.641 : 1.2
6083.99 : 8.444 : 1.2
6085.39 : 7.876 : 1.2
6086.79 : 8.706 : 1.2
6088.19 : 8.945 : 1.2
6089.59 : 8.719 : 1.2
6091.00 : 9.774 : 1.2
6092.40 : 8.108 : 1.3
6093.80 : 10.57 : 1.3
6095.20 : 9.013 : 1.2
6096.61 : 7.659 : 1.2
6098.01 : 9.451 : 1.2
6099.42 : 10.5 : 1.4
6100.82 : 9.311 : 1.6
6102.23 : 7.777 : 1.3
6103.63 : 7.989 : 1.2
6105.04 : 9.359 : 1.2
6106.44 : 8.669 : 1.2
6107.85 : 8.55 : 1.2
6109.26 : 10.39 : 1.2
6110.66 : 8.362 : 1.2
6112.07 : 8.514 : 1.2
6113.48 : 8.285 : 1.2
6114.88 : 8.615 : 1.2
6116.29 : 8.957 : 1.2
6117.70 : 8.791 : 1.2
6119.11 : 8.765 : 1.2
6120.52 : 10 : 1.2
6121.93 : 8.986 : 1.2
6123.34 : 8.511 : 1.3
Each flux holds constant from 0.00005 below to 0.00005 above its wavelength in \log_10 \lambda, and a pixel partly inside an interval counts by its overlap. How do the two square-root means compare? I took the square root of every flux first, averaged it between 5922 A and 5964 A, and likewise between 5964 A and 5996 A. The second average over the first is 1.006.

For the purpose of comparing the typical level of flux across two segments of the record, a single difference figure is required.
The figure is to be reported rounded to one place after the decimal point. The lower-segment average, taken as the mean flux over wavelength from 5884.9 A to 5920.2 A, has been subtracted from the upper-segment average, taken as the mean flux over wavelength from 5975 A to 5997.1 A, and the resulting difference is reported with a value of 0.4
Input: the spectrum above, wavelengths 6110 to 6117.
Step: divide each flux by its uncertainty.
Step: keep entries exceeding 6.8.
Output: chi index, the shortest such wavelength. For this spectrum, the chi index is 6110.66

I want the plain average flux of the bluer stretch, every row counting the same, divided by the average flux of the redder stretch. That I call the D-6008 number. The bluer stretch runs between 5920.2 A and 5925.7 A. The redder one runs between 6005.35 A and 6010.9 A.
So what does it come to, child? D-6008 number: 1.11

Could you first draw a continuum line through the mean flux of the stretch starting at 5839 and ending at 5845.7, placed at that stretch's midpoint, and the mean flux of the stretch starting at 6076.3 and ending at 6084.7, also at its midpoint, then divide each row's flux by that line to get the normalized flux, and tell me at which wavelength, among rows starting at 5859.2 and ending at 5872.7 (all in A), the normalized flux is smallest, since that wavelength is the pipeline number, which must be 5870.68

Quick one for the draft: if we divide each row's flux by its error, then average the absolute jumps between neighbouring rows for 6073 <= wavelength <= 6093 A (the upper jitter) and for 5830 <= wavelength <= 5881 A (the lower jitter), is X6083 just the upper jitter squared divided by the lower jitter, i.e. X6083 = 1.3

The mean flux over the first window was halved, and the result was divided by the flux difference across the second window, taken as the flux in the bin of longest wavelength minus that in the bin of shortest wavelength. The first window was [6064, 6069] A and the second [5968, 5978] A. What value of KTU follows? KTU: -2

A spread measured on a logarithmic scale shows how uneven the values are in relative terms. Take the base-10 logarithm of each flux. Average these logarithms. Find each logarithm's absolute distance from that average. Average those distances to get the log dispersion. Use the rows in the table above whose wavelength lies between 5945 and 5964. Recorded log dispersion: 0.040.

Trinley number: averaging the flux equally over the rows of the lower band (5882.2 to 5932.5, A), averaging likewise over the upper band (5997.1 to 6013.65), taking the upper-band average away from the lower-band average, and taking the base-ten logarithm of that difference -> -0.6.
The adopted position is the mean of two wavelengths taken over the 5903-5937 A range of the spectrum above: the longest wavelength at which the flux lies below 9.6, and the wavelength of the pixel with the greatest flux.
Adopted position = 5929.8 A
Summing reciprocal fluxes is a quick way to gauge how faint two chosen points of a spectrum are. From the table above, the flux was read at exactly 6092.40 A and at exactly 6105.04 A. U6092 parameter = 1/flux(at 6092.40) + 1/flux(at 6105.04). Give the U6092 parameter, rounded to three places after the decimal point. 0.230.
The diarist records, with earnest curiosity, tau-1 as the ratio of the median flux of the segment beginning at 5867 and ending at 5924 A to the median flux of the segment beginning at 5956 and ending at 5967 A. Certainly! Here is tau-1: 0.97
